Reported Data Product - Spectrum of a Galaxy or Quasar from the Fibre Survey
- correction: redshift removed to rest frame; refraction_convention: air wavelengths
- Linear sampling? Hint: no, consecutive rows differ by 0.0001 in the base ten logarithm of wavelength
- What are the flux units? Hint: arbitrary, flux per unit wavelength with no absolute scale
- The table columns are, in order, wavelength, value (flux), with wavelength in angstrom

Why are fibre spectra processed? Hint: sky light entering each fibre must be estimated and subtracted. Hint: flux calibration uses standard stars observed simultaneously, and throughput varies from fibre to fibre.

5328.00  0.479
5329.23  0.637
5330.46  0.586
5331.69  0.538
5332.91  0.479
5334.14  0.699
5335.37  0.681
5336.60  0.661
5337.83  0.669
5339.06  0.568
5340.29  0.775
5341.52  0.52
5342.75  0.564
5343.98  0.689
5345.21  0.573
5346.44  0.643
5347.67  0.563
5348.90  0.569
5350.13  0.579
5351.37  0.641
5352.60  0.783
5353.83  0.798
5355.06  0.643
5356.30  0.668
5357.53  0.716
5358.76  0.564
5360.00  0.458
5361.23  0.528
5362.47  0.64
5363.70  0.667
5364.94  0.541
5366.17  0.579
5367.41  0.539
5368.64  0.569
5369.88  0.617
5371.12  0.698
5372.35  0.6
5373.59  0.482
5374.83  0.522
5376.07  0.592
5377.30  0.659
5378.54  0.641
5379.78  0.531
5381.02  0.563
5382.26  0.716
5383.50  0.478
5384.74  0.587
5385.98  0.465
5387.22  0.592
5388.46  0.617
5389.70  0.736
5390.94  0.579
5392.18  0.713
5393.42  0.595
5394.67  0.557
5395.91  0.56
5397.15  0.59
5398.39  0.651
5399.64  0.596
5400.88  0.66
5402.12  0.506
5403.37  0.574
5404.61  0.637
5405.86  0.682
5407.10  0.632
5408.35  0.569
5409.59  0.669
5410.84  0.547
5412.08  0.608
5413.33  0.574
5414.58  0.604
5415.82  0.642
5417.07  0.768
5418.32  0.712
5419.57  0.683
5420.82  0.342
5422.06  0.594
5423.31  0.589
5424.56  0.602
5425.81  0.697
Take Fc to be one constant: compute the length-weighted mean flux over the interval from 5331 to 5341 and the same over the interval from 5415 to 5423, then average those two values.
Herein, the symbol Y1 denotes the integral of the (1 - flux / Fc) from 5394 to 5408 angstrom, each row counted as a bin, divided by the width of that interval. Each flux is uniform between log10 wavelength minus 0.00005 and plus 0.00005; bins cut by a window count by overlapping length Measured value 0.038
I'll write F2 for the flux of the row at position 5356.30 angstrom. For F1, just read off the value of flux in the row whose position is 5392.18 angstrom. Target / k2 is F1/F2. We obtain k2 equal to 1.1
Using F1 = 0.713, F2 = 0.668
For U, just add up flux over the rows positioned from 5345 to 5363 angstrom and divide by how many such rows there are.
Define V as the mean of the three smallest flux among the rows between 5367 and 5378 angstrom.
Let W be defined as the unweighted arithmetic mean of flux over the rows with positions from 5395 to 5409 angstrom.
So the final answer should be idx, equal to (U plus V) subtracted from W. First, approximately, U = 0.624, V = 0.514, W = 0.61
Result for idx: -0.53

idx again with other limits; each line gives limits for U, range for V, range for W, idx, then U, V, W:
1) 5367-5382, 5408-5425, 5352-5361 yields -0.41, 0.584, 0.486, 0.66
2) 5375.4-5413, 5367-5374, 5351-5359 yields -0.45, 0.603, 0.530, 0.69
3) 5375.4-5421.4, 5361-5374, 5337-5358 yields -0.48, 0.606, 0.516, 0.64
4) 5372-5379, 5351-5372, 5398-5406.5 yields -0.48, 0.583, 0.508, 0.62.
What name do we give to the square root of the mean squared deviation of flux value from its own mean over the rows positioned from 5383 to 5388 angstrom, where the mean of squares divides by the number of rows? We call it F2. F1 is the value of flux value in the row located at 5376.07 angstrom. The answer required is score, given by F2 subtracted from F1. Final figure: 0.53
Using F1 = 0.592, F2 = 0.059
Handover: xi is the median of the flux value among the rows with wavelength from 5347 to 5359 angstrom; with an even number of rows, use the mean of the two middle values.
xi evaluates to 0.642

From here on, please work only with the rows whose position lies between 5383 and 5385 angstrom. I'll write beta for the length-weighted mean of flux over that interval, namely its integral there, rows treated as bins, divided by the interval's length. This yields 0.53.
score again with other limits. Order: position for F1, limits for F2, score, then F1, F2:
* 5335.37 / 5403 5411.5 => 0.63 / 0.681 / 0.049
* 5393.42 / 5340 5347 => 0.51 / 0.595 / 0.086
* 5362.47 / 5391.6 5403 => 0.58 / 0.64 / 0.059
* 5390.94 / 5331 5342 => 0.49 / 0.579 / 0.093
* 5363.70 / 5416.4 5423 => 0.52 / 0.667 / 0.150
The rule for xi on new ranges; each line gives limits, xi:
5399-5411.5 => 0.614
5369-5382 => 0.596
